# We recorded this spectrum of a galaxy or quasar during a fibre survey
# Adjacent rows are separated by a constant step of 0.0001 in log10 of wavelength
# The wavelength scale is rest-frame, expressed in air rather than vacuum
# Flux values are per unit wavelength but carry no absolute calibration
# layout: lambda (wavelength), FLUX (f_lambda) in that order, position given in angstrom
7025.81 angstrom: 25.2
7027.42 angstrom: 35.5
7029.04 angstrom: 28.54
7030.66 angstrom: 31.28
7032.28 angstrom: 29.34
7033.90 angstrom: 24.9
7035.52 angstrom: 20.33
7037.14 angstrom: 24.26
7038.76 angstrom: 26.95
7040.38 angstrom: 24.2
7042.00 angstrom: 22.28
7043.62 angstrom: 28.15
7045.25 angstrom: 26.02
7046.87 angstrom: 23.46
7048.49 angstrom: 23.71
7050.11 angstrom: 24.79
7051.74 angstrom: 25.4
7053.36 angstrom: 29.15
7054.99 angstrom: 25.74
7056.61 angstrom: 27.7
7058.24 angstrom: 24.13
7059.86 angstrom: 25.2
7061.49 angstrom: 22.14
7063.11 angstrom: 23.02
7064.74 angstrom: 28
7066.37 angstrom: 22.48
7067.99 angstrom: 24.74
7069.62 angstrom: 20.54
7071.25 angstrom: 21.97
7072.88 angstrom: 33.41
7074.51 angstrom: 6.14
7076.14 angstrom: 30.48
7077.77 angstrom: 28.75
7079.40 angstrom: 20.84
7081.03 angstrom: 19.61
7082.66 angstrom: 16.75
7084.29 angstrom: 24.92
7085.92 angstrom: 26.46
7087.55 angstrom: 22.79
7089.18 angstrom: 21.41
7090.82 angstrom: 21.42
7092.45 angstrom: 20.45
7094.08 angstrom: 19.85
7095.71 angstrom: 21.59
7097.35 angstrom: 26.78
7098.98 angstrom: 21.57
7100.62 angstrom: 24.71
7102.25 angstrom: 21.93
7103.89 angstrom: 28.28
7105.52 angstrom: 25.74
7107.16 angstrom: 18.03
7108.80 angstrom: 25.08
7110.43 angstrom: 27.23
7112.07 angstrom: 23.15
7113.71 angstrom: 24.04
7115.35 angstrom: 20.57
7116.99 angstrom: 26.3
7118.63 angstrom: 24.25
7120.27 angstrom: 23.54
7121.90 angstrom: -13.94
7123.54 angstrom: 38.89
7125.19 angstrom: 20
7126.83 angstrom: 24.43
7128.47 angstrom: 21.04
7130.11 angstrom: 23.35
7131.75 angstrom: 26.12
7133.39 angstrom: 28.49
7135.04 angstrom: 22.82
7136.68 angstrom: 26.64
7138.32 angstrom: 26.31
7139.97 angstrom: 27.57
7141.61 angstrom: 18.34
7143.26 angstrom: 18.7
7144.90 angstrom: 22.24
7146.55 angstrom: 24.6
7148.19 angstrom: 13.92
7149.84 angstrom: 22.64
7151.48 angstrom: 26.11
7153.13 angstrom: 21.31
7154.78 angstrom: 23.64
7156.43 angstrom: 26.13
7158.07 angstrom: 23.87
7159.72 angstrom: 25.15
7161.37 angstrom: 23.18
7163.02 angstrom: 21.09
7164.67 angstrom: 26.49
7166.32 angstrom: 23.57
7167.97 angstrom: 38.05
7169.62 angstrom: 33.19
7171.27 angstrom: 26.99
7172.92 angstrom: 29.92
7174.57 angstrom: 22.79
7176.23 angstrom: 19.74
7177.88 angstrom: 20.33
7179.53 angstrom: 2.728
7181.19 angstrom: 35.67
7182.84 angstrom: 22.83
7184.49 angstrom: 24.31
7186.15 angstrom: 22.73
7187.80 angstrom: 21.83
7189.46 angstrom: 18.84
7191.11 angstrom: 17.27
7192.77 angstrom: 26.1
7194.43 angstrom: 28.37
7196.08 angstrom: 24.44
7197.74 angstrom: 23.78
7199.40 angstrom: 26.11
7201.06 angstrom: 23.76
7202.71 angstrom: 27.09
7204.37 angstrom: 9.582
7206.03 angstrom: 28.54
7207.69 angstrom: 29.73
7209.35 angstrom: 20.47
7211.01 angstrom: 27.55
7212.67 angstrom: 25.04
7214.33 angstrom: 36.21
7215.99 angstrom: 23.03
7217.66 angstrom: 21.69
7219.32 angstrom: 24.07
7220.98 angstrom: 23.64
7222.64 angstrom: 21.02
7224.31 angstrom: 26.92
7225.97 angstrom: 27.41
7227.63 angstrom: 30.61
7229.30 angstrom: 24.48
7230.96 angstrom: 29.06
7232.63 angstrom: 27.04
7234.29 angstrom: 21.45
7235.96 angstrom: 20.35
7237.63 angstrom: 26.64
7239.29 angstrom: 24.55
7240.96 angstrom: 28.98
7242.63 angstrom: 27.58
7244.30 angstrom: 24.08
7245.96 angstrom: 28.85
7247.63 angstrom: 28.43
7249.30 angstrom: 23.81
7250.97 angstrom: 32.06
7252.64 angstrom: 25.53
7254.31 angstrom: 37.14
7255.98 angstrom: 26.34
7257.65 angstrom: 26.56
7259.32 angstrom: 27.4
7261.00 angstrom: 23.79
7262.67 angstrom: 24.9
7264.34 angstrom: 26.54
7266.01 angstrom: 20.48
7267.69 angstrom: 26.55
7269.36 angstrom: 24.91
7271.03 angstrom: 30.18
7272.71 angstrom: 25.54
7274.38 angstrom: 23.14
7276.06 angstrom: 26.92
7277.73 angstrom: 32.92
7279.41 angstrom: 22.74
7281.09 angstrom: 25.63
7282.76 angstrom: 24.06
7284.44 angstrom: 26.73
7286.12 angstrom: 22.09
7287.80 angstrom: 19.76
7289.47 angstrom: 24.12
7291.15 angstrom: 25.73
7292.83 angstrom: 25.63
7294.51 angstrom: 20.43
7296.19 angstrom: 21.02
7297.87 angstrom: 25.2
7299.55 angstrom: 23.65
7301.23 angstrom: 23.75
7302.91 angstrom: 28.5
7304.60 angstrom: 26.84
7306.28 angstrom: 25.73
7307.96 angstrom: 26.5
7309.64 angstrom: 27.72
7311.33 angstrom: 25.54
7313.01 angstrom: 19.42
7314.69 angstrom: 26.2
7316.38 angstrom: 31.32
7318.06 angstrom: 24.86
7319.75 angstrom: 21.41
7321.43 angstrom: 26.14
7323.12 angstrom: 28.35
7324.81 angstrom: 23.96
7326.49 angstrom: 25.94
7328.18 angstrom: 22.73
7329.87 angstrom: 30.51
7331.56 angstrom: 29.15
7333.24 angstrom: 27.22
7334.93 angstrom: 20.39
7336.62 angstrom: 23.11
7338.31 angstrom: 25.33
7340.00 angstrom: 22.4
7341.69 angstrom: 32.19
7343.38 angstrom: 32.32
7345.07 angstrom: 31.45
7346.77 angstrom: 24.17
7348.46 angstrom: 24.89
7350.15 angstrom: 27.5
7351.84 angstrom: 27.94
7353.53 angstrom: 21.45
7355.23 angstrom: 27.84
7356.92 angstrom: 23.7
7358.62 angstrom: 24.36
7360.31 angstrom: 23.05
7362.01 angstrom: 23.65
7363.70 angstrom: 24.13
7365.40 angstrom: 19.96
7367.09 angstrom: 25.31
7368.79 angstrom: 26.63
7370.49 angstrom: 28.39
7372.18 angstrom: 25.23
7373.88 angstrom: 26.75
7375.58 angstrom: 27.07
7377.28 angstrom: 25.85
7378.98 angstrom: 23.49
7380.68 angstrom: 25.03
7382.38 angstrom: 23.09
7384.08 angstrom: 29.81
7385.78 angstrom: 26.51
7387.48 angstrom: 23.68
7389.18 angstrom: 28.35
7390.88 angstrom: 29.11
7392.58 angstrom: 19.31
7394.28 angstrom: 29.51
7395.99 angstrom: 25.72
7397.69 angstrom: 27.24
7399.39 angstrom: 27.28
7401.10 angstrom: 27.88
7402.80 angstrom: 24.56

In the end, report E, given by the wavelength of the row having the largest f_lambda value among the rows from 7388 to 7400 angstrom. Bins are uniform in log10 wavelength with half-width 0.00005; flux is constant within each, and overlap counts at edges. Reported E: 7394.28 angstrom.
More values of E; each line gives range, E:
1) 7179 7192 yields 7181.19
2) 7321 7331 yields 7329.87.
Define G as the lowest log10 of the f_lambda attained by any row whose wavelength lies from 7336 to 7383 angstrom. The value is 1.3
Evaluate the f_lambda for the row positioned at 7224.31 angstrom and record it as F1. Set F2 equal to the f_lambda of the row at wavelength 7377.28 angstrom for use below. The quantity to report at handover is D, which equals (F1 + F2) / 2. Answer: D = 26.4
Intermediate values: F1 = 26.92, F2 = 25.85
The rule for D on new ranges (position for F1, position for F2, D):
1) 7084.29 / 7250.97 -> 28.5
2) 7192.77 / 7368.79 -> 26.4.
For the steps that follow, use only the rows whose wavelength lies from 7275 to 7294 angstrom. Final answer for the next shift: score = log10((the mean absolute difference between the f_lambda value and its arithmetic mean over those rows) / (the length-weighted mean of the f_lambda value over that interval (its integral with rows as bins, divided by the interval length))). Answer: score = -1.03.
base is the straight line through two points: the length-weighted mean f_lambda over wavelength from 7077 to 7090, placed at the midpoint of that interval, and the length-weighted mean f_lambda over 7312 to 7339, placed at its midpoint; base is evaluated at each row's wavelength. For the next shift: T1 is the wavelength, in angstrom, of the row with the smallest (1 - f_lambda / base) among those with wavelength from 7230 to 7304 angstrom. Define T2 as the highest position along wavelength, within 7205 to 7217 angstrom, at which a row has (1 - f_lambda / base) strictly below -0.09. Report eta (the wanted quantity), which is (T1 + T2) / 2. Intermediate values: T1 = 7254.31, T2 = 7214.33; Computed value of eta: 7234.3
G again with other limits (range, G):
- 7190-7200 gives 1.2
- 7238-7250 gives 1.4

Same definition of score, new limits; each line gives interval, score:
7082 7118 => -0.96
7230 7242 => -0.95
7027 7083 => -0.85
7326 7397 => -1.00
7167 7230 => -0.74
